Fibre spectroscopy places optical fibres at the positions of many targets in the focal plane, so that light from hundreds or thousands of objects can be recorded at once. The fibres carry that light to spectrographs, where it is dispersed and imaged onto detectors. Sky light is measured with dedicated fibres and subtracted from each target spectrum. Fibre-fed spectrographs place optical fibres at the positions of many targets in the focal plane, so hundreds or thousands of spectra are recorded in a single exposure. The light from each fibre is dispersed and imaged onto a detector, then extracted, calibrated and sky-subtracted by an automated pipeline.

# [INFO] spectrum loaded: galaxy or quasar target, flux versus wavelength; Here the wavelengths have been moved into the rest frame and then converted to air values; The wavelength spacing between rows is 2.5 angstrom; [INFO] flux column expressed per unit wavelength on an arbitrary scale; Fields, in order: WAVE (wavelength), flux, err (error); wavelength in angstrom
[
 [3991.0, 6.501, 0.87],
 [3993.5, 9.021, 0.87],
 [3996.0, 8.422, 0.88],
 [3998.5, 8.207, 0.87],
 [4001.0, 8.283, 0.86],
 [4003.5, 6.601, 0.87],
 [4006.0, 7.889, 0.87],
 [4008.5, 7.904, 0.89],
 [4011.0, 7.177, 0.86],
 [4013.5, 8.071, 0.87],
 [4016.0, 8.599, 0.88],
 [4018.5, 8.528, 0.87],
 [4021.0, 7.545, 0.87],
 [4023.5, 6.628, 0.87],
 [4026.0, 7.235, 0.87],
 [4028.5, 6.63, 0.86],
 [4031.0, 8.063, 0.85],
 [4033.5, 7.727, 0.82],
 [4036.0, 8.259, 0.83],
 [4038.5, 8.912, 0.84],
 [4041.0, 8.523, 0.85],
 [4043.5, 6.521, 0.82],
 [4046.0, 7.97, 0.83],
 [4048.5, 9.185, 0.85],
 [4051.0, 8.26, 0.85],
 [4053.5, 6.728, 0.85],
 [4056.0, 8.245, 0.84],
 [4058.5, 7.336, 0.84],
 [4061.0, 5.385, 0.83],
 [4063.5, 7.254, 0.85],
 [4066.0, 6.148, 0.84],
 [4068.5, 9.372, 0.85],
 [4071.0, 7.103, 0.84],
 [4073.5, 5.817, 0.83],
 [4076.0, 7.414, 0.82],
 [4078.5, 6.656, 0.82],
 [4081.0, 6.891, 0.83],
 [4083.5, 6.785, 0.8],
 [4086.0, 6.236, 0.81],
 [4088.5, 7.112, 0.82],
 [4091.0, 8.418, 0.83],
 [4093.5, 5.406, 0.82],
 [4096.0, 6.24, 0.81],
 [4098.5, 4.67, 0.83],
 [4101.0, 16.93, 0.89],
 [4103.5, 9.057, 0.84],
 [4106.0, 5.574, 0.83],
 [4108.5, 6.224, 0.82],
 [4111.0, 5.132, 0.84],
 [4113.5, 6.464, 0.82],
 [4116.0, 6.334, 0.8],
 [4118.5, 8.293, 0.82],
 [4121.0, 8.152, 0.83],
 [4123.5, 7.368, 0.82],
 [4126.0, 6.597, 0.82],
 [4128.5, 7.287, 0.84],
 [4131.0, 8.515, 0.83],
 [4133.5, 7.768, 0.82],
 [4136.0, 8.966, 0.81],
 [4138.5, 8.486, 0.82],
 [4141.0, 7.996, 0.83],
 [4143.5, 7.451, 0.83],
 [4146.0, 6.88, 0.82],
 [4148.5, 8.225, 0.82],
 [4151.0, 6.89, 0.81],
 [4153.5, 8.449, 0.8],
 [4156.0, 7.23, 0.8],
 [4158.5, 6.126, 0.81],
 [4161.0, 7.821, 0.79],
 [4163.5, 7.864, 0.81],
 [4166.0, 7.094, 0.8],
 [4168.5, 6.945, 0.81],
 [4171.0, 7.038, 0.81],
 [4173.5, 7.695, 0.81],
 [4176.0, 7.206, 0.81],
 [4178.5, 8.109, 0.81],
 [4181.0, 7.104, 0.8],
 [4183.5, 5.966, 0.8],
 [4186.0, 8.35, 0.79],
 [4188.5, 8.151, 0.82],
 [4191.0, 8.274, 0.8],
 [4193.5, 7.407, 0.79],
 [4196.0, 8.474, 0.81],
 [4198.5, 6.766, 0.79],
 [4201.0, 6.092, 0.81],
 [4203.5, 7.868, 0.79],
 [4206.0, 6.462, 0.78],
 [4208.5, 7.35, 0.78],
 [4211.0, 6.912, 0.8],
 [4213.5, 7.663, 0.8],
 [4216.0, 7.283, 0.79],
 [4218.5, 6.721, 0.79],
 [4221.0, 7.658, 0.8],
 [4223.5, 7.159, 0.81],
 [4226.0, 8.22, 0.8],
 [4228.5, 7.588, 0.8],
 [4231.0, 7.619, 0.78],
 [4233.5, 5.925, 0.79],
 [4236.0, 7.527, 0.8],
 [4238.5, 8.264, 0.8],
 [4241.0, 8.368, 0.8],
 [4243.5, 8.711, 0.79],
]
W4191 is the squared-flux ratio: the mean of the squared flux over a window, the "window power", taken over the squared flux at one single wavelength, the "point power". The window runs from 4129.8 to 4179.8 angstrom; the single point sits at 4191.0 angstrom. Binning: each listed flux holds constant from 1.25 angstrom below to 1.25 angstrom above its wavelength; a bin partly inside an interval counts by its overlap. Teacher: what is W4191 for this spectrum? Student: 0.86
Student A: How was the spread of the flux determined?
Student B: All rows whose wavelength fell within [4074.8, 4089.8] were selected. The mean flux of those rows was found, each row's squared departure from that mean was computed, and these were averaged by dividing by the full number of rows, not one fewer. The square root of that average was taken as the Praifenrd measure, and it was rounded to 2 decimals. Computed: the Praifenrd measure 0.37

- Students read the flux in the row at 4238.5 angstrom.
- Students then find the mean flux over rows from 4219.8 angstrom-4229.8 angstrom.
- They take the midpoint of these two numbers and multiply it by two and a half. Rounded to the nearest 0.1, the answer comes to 19.9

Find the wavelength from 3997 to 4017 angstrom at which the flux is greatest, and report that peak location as 4016.0 angstrom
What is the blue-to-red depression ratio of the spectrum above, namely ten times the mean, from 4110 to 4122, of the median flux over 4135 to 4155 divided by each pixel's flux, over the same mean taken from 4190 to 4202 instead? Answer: 10.9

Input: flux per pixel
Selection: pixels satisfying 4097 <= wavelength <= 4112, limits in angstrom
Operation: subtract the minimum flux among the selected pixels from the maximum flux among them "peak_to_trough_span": 12.3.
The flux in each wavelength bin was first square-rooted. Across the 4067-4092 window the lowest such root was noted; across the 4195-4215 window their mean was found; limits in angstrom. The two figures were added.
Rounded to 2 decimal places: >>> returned 5.09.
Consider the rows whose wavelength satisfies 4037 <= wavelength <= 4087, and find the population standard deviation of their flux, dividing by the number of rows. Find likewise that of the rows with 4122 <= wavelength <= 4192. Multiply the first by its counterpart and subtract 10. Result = -9.19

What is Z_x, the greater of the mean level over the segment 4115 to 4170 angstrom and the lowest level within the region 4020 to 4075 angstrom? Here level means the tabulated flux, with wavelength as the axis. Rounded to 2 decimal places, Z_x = 7.58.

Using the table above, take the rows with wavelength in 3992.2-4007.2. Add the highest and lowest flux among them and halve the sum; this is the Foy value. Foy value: 7.8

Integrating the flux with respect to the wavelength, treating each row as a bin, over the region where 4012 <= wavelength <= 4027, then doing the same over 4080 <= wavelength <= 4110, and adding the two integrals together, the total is 340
